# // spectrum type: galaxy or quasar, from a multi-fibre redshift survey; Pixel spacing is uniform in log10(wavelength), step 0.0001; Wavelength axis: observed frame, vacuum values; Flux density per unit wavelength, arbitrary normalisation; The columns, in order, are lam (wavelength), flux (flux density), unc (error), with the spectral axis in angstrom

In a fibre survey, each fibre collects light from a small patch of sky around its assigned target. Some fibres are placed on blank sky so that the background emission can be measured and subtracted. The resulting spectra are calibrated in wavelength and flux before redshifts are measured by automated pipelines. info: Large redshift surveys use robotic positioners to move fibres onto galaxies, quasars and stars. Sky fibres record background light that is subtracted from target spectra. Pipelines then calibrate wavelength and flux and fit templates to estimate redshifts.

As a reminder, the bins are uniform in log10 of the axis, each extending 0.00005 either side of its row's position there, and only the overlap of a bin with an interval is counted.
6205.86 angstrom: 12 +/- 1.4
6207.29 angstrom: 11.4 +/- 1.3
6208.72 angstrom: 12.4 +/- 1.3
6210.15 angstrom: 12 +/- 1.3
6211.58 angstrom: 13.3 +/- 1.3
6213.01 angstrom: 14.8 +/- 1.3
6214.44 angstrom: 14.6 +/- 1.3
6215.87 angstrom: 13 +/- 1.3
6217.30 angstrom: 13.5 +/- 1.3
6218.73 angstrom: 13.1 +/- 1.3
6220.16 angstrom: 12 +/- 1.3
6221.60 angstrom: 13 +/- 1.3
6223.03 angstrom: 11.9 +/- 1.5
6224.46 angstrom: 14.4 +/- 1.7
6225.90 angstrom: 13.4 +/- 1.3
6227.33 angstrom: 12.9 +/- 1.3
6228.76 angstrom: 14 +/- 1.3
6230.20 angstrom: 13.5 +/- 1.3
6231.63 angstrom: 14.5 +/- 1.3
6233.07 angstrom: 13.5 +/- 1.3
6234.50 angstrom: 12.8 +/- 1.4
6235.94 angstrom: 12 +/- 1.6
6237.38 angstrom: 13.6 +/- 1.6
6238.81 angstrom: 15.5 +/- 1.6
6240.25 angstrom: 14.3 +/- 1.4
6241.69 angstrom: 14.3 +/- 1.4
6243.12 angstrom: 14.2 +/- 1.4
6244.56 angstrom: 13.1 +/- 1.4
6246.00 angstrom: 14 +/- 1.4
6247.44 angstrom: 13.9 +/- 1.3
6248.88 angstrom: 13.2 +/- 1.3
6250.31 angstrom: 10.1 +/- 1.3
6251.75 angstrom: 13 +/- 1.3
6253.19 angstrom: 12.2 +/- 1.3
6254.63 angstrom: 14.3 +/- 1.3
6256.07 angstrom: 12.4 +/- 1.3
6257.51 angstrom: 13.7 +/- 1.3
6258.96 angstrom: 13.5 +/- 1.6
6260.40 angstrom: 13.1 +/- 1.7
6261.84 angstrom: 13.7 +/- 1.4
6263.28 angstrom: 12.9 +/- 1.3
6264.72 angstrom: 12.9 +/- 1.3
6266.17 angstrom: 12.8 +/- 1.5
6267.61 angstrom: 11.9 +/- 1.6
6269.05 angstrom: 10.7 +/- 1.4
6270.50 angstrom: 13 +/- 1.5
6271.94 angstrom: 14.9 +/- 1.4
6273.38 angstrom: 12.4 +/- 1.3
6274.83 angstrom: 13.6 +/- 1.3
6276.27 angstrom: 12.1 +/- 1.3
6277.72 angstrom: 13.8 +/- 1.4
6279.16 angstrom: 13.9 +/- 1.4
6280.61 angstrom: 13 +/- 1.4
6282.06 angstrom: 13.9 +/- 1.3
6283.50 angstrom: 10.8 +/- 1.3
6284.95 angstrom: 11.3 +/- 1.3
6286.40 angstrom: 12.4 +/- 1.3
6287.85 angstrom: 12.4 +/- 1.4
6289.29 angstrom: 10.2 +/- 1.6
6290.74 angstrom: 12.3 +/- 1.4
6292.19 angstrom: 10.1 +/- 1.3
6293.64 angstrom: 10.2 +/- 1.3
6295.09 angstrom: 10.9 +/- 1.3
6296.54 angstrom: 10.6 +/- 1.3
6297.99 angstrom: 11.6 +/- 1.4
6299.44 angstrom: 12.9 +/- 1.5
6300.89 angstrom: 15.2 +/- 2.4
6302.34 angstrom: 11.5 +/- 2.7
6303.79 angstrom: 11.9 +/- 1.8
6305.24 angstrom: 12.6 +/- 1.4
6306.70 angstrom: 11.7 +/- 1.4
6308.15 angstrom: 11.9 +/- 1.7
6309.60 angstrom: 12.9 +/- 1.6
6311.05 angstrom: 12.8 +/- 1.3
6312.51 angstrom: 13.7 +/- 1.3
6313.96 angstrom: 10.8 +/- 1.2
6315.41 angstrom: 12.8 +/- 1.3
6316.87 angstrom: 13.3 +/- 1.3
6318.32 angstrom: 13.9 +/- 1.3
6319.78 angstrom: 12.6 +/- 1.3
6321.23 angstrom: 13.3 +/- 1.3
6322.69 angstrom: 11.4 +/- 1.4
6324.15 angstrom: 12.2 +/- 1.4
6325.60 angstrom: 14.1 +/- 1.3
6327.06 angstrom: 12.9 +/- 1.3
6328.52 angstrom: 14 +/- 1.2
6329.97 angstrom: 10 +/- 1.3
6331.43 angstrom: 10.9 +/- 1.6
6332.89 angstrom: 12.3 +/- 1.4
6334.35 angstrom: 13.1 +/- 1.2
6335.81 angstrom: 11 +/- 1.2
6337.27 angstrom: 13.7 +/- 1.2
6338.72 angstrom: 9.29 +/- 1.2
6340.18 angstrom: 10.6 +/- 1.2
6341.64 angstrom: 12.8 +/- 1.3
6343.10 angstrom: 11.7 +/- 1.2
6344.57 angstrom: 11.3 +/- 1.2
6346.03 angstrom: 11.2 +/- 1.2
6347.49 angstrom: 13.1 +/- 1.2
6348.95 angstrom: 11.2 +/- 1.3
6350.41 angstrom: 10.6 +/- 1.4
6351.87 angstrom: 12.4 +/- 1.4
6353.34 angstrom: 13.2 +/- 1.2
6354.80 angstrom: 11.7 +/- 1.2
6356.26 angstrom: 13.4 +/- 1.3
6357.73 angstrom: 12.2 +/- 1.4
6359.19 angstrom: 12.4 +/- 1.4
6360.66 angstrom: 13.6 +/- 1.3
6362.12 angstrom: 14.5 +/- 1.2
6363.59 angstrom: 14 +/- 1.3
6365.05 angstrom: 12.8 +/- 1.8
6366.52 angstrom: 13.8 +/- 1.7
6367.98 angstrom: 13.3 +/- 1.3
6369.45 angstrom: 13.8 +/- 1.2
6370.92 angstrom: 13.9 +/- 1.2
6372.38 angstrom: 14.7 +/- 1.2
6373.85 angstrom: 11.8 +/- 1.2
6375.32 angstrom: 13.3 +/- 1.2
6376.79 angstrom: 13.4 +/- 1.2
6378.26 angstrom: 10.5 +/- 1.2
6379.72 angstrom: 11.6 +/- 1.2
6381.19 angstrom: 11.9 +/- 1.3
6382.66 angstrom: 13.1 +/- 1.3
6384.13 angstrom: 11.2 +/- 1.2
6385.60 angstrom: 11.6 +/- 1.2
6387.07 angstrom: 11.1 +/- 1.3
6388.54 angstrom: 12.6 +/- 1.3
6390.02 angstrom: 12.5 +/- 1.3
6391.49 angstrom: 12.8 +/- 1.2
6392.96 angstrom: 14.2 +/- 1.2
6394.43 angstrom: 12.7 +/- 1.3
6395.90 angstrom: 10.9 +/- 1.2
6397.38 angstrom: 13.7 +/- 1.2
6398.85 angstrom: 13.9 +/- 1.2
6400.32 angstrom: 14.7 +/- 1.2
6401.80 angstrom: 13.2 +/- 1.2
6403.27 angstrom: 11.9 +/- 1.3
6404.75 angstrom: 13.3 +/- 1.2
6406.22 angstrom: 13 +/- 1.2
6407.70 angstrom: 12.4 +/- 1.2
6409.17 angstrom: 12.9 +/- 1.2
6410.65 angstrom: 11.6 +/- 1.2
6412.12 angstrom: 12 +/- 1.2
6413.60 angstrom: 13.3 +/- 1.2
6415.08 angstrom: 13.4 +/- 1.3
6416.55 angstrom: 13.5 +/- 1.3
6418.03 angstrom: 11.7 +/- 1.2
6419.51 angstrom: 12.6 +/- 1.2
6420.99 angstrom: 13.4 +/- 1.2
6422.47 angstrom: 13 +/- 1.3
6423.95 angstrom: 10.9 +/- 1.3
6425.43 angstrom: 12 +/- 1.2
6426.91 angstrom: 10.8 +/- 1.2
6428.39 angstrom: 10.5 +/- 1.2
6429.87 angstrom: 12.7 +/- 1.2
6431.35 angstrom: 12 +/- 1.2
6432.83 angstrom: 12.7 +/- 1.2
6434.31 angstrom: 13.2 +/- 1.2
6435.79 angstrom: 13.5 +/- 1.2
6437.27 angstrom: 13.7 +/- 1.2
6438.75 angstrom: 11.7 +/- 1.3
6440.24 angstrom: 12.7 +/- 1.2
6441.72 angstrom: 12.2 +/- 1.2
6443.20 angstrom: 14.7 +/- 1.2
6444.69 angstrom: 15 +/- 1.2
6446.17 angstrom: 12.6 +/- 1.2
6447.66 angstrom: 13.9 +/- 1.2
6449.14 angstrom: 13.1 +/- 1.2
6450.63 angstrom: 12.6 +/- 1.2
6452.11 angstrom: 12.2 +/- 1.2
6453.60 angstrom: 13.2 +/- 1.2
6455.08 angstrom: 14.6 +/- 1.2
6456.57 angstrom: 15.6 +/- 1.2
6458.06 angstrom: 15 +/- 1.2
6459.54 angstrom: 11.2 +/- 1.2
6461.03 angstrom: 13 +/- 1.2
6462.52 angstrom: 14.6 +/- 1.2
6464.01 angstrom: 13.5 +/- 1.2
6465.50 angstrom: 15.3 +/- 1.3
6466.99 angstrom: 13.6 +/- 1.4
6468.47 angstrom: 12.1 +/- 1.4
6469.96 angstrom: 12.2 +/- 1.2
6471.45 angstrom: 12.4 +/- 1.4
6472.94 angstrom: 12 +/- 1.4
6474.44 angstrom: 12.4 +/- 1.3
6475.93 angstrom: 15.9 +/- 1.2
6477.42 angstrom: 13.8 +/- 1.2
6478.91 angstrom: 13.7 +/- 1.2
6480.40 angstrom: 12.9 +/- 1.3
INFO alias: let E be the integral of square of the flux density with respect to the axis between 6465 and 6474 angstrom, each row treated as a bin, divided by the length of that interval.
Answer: 166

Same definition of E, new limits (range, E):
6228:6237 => 180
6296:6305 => 154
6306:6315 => 153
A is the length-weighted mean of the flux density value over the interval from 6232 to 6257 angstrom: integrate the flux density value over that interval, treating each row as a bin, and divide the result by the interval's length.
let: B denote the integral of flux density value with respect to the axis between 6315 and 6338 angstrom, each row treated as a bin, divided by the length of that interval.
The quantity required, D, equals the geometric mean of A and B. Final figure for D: 13.0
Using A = 13.3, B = 12.6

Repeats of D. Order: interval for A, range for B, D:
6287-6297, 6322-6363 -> 11.6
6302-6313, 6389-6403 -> 12.7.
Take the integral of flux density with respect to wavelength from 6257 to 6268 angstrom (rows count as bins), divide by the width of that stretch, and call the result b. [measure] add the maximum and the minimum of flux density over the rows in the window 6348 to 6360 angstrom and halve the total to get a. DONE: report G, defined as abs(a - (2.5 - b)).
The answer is 22.6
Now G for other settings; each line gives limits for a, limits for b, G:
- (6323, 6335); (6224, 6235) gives 23.2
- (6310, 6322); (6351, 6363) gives 22.8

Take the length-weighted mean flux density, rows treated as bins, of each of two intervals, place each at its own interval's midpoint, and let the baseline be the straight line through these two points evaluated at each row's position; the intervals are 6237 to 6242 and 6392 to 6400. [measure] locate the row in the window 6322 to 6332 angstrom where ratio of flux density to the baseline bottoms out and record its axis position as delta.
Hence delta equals 6329.97 angstrom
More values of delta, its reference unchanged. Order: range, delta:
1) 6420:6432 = 6428.39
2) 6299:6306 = 6302.34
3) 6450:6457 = 6452.11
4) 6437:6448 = 6438.75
